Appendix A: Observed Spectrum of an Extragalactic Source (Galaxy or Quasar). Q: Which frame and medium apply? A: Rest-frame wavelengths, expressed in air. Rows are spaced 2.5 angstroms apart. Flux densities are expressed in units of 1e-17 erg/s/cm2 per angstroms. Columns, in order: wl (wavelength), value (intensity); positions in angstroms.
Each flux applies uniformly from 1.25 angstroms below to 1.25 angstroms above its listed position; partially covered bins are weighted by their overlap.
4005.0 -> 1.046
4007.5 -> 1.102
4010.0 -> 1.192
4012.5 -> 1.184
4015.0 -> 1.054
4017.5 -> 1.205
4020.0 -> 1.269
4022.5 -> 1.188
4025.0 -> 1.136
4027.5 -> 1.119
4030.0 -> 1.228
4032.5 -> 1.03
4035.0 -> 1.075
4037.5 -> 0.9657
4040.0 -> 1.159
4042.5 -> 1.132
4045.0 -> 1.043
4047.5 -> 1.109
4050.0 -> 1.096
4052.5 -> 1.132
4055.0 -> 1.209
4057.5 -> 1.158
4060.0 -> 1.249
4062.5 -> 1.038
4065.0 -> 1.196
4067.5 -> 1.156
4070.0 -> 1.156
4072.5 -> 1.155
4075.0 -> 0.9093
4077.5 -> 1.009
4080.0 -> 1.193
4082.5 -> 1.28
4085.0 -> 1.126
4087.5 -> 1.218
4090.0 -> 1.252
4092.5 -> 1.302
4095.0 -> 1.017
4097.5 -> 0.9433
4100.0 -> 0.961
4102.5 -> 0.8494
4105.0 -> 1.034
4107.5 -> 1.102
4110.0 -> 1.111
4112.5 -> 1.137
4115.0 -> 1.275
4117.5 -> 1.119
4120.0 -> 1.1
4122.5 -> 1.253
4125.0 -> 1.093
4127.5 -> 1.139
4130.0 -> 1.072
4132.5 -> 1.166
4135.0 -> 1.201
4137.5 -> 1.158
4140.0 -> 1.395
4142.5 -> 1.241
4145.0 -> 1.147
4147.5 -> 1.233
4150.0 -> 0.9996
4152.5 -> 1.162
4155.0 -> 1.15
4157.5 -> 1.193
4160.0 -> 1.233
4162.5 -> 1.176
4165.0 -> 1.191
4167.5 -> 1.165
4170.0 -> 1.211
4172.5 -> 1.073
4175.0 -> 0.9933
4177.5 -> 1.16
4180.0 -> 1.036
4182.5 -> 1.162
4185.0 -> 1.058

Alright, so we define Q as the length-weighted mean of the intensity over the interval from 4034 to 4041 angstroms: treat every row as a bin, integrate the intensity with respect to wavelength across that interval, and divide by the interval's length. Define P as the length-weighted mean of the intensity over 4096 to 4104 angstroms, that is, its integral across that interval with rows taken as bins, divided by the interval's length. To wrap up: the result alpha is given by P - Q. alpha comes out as -0.14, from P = 0.92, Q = 1.06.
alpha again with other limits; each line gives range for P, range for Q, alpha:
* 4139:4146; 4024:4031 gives 0.10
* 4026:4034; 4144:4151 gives -0.01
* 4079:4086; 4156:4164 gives 0.00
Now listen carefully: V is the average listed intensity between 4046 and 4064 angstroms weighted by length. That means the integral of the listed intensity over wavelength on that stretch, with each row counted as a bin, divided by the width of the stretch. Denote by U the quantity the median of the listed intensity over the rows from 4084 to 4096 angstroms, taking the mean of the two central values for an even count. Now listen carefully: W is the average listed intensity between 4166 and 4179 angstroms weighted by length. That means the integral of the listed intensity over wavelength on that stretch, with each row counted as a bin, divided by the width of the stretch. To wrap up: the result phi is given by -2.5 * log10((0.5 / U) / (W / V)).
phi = 0.95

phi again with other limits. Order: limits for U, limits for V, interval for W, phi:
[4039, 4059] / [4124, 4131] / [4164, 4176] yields 0.91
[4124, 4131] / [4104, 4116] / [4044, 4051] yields 0.80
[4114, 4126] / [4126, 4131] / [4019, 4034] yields 0.92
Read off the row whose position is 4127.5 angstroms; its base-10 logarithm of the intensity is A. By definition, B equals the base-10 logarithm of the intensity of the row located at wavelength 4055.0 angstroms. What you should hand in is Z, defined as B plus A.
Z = 0.139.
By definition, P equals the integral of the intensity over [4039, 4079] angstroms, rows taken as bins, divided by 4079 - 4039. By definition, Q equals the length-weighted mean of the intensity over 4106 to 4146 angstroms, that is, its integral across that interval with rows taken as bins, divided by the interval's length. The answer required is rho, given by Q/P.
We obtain 1.04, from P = 1.12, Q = 1.17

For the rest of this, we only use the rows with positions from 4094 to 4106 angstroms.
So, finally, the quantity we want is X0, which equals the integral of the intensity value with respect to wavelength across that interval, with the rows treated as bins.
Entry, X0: 11.5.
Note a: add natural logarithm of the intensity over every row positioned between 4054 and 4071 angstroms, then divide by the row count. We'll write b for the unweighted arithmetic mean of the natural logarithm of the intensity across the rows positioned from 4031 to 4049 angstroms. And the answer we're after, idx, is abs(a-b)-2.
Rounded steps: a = 0.152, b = 0.07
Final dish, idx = -1.92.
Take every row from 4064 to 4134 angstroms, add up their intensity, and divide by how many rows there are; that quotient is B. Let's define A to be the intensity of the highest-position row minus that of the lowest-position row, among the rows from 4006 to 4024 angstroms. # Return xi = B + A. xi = 1.20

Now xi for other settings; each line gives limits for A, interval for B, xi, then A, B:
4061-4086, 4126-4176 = 1.25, 0.09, 1.16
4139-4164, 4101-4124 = 0.89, -0.22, 1.11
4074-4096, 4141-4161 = 1.28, 0.11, 1.17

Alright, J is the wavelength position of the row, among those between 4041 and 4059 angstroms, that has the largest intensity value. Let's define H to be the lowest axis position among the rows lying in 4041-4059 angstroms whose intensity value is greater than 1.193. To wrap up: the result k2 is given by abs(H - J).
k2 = 0.0 angstroms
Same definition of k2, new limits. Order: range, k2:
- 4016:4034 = 2.5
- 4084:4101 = 5.0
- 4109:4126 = 0.0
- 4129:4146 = 5.0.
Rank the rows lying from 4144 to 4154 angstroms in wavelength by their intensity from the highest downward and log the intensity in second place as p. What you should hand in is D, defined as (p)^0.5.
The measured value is 1.08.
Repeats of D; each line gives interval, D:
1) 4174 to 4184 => 1.08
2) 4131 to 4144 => 1.11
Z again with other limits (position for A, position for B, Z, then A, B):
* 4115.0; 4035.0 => 0.137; 0.106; 0.03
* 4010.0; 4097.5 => 0.051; 0.076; -0.03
